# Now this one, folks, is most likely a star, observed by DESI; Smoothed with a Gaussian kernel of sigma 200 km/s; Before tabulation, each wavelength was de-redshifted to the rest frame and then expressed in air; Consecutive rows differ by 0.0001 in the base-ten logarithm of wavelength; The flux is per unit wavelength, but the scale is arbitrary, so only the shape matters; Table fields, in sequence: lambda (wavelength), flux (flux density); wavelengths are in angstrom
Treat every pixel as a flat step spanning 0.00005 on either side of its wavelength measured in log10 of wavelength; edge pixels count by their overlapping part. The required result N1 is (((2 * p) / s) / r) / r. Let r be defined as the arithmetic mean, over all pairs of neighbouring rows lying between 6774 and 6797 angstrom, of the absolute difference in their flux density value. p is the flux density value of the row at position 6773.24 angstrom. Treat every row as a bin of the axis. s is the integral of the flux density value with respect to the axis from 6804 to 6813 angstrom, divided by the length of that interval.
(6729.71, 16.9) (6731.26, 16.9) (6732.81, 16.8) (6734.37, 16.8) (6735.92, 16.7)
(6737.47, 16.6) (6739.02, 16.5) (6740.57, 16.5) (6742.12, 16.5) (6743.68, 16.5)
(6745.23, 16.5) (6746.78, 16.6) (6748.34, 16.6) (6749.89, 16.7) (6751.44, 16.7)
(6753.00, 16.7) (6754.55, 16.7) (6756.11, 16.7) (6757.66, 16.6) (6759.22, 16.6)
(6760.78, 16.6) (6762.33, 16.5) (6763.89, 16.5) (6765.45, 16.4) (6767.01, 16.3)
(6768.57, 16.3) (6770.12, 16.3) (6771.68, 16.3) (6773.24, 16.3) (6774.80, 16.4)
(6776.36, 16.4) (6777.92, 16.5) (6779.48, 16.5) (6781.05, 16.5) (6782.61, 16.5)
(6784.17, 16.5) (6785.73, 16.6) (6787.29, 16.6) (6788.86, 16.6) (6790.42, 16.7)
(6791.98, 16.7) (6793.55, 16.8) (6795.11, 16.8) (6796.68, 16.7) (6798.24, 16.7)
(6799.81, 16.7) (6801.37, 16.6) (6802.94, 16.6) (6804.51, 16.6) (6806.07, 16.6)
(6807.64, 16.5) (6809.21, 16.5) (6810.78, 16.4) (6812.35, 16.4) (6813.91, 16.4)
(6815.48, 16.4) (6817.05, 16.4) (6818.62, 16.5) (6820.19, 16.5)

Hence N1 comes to 1549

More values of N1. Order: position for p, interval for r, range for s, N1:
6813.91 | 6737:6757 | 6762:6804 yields 3175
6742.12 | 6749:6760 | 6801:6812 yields 7190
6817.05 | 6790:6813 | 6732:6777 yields 1555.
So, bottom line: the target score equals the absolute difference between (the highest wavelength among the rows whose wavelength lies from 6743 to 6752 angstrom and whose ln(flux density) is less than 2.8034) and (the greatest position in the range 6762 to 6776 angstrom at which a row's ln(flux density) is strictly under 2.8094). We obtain 29.6 angstrom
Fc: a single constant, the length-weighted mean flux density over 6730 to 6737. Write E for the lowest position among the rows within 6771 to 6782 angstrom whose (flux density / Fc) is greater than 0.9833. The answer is 6777.92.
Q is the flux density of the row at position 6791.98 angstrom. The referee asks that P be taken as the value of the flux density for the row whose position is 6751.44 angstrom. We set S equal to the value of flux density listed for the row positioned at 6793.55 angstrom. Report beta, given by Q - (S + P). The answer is -16.8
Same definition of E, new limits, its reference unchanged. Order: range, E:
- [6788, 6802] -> 6788.86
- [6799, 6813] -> 6799.81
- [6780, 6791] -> 6781.05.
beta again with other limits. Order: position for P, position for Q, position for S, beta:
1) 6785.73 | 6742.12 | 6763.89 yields -16.6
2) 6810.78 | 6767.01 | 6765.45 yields -16.5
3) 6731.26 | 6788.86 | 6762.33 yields -16.8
